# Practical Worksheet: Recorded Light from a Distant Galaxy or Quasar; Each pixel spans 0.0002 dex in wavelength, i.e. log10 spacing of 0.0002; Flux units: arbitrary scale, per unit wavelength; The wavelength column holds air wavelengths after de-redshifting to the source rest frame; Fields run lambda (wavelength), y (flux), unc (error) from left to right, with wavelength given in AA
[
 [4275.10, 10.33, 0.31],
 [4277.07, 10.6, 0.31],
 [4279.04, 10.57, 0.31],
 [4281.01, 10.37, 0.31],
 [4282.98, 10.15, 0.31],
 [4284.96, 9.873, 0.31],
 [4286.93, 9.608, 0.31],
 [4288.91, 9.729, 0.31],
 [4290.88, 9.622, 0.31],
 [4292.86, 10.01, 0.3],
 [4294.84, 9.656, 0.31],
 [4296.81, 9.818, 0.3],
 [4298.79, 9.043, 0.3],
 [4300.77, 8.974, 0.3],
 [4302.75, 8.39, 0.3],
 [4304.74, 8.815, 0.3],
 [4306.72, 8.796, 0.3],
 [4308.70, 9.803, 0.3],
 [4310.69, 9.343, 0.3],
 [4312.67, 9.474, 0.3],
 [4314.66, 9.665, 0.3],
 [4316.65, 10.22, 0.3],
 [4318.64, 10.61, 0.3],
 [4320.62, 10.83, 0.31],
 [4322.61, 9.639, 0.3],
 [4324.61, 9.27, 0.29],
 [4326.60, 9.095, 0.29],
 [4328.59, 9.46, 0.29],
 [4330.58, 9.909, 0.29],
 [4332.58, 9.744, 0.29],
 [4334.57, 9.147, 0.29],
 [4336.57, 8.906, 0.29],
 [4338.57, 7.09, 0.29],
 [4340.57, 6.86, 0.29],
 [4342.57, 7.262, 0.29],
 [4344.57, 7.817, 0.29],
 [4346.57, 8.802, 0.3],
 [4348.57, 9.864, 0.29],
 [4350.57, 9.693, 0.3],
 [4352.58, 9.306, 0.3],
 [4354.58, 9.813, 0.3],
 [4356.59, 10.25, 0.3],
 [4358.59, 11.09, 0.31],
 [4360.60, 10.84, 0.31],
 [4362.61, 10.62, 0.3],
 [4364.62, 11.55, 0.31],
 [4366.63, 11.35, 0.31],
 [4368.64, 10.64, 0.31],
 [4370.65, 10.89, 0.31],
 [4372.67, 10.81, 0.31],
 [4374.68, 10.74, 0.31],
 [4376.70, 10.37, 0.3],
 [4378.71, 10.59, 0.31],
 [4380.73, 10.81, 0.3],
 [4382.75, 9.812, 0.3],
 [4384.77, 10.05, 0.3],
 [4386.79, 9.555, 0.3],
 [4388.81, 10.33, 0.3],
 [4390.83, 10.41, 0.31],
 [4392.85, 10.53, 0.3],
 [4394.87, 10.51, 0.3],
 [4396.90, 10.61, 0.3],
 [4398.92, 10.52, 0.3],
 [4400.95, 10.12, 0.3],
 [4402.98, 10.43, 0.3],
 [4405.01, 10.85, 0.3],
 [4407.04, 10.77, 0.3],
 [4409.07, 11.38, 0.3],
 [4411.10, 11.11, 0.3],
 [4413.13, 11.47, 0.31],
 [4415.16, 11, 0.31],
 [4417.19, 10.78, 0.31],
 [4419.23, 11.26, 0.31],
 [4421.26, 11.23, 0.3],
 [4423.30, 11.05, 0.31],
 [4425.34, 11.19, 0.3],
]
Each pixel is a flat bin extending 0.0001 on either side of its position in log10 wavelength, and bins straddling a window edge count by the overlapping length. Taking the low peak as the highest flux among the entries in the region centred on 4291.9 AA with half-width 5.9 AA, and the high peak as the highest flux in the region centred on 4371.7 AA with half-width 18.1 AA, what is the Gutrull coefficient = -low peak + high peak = 1.5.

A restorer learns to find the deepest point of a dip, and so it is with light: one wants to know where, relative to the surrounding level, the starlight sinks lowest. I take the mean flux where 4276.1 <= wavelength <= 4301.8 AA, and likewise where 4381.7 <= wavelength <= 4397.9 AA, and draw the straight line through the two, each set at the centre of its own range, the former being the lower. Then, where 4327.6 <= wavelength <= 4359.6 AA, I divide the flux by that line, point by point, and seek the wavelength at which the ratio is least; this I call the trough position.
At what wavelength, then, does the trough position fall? 4340.57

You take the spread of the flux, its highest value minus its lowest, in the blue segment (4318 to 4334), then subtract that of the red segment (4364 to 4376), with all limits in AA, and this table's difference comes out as 0.8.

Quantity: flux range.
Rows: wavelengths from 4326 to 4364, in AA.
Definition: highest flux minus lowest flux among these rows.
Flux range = 4.23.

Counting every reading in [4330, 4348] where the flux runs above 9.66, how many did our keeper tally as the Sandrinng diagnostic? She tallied 2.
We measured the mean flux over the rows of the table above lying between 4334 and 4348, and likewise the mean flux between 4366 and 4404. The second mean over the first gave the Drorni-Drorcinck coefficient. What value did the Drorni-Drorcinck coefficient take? 1.31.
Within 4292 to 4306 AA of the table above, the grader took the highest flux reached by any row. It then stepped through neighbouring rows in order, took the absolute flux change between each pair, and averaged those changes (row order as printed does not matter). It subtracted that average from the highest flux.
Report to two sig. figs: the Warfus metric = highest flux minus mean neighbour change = 9.6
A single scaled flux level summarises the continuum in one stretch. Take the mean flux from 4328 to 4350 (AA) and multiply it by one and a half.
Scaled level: 12.9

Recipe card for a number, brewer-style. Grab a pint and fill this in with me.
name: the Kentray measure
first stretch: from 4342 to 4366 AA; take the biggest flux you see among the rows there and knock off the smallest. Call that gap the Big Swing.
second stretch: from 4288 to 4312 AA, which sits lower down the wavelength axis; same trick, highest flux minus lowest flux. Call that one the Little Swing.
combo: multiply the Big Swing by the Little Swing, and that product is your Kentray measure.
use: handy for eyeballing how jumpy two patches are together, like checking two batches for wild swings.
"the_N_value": 7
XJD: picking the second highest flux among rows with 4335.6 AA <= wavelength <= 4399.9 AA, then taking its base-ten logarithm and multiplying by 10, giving 10.5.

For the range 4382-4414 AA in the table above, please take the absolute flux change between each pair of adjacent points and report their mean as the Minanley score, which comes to 0.29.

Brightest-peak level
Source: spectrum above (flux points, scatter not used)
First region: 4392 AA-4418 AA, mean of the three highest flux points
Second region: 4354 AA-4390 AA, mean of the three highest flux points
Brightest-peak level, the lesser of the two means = 11.3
